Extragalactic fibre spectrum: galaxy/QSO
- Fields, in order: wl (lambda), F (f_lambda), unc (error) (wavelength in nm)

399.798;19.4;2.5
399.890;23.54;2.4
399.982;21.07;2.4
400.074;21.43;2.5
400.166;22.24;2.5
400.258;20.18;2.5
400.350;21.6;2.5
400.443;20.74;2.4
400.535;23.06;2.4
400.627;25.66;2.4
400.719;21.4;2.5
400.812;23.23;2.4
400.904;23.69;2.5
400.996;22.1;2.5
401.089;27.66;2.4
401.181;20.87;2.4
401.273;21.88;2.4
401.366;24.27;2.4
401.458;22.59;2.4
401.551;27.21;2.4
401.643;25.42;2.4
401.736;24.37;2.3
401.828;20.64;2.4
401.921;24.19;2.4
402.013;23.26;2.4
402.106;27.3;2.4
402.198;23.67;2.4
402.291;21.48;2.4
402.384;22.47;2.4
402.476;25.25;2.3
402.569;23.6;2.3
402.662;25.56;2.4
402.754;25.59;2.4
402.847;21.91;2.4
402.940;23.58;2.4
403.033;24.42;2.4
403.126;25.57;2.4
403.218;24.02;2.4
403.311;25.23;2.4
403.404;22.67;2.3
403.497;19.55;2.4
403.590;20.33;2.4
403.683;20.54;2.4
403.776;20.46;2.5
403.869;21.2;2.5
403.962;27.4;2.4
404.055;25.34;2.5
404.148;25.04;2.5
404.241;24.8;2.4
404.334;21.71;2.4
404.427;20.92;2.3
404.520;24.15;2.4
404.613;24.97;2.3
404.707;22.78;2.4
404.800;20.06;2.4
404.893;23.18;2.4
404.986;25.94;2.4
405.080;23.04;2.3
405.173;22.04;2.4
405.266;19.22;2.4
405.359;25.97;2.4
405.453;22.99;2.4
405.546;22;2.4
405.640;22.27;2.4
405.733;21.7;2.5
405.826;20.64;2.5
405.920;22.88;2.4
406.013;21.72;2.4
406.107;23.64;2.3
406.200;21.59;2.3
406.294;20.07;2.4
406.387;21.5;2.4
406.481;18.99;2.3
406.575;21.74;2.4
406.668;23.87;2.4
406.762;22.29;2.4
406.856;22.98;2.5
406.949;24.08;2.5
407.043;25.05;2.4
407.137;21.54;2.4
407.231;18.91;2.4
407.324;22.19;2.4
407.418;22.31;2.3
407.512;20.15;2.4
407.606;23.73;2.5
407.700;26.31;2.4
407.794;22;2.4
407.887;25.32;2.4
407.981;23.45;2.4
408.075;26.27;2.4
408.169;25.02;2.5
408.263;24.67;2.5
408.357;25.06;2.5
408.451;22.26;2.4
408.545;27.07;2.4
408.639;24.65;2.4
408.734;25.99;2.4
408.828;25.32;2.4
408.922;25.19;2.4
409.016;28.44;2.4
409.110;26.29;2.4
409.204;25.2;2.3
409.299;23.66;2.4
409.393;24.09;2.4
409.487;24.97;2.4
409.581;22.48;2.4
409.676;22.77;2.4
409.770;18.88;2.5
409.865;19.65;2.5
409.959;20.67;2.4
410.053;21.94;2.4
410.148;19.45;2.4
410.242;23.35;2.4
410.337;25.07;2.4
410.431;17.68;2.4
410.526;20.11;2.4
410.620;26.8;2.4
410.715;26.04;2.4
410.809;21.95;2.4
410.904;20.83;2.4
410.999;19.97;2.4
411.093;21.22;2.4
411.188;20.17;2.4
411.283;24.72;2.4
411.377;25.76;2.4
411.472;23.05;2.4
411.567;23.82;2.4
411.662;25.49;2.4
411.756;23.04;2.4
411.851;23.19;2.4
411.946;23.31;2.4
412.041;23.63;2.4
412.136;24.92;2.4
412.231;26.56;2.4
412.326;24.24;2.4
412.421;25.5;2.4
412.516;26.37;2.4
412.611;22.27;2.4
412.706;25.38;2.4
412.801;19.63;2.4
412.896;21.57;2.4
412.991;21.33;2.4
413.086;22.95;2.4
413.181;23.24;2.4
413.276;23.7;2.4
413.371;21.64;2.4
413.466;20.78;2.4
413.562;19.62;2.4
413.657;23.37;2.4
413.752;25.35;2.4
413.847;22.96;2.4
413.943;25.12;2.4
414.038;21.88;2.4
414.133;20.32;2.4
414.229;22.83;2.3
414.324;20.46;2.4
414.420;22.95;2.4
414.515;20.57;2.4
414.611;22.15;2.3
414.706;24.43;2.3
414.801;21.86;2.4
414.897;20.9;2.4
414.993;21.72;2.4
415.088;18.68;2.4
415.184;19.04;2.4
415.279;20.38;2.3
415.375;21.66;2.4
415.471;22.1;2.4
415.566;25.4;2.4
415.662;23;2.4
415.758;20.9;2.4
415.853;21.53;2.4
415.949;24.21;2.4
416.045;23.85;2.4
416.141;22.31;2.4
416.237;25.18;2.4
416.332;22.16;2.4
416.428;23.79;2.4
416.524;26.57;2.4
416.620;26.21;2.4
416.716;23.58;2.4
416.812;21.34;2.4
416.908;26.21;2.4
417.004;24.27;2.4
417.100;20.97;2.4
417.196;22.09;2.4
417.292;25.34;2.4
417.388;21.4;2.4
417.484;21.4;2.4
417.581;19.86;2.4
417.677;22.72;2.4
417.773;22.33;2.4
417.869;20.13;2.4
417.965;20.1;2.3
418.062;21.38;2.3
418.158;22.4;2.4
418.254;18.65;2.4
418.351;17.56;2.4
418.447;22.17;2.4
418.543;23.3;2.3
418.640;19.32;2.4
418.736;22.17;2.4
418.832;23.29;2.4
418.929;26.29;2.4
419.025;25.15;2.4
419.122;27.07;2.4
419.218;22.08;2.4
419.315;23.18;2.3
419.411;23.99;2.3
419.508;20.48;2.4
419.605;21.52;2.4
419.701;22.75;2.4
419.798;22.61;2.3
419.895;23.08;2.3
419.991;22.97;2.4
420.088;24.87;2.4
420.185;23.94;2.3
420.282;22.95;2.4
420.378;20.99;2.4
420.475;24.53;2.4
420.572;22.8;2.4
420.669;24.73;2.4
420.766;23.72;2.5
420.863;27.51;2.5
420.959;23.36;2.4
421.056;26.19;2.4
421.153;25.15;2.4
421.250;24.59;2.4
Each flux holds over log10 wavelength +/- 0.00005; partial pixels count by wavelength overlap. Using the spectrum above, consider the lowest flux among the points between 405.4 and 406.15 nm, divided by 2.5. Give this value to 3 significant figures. 8.26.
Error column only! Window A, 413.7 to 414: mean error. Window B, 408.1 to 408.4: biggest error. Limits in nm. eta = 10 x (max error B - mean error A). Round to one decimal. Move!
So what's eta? 1.0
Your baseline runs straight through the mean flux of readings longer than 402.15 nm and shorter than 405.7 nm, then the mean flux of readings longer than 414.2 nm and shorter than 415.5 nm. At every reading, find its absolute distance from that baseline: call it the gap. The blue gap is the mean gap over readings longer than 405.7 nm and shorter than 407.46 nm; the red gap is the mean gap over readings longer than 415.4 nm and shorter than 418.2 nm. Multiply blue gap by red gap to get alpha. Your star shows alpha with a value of 2.8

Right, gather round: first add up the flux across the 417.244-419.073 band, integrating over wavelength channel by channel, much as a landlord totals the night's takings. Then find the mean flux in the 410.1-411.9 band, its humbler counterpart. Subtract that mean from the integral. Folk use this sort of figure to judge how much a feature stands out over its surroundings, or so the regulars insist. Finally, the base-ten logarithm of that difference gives 1.24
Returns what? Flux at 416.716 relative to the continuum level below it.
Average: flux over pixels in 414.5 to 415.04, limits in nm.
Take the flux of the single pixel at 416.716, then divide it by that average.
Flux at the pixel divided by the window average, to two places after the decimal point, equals 1.07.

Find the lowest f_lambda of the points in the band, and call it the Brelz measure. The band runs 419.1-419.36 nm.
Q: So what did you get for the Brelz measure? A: 22.08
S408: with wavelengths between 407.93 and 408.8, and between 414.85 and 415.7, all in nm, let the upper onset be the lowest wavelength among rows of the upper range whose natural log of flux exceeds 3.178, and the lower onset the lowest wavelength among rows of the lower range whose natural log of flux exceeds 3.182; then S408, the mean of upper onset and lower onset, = 411.82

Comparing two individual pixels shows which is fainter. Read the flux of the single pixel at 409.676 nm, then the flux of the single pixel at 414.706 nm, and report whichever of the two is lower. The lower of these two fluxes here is 22.8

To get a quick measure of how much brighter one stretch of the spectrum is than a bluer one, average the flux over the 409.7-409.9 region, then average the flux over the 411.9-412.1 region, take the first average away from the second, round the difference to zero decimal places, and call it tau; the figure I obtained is 4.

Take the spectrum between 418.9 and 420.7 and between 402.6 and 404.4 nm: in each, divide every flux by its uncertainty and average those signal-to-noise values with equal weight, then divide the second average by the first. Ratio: 0.98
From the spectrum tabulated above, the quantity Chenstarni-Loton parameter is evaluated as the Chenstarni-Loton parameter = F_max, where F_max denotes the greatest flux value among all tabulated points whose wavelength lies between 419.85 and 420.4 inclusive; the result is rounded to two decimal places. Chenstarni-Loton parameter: 24.87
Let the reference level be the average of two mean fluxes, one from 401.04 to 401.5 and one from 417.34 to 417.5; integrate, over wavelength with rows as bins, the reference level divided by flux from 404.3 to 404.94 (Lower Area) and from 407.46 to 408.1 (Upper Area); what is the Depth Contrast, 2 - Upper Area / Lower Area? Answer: 1.05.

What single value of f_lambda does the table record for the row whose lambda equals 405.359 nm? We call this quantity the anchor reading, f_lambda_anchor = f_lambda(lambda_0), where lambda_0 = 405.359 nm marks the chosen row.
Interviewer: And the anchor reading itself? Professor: 25.97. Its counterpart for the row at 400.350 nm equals 21.6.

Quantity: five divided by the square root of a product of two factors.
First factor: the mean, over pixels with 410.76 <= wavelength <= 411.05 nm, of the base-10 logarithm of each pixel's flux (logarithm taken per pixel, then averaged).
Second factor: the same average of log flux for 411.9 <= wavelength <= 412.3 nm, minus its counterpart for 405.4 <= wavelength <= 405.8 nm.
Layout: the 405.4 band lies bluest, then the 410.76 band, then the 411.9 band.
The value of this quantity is 21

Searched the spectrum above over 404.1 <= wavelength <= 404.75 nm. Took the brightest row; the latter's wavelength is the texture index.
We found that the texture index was 404.148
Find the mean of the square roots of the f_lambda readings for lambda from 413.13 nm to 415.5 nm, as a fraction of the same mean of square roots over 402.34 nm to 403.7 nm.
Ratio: 0.97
